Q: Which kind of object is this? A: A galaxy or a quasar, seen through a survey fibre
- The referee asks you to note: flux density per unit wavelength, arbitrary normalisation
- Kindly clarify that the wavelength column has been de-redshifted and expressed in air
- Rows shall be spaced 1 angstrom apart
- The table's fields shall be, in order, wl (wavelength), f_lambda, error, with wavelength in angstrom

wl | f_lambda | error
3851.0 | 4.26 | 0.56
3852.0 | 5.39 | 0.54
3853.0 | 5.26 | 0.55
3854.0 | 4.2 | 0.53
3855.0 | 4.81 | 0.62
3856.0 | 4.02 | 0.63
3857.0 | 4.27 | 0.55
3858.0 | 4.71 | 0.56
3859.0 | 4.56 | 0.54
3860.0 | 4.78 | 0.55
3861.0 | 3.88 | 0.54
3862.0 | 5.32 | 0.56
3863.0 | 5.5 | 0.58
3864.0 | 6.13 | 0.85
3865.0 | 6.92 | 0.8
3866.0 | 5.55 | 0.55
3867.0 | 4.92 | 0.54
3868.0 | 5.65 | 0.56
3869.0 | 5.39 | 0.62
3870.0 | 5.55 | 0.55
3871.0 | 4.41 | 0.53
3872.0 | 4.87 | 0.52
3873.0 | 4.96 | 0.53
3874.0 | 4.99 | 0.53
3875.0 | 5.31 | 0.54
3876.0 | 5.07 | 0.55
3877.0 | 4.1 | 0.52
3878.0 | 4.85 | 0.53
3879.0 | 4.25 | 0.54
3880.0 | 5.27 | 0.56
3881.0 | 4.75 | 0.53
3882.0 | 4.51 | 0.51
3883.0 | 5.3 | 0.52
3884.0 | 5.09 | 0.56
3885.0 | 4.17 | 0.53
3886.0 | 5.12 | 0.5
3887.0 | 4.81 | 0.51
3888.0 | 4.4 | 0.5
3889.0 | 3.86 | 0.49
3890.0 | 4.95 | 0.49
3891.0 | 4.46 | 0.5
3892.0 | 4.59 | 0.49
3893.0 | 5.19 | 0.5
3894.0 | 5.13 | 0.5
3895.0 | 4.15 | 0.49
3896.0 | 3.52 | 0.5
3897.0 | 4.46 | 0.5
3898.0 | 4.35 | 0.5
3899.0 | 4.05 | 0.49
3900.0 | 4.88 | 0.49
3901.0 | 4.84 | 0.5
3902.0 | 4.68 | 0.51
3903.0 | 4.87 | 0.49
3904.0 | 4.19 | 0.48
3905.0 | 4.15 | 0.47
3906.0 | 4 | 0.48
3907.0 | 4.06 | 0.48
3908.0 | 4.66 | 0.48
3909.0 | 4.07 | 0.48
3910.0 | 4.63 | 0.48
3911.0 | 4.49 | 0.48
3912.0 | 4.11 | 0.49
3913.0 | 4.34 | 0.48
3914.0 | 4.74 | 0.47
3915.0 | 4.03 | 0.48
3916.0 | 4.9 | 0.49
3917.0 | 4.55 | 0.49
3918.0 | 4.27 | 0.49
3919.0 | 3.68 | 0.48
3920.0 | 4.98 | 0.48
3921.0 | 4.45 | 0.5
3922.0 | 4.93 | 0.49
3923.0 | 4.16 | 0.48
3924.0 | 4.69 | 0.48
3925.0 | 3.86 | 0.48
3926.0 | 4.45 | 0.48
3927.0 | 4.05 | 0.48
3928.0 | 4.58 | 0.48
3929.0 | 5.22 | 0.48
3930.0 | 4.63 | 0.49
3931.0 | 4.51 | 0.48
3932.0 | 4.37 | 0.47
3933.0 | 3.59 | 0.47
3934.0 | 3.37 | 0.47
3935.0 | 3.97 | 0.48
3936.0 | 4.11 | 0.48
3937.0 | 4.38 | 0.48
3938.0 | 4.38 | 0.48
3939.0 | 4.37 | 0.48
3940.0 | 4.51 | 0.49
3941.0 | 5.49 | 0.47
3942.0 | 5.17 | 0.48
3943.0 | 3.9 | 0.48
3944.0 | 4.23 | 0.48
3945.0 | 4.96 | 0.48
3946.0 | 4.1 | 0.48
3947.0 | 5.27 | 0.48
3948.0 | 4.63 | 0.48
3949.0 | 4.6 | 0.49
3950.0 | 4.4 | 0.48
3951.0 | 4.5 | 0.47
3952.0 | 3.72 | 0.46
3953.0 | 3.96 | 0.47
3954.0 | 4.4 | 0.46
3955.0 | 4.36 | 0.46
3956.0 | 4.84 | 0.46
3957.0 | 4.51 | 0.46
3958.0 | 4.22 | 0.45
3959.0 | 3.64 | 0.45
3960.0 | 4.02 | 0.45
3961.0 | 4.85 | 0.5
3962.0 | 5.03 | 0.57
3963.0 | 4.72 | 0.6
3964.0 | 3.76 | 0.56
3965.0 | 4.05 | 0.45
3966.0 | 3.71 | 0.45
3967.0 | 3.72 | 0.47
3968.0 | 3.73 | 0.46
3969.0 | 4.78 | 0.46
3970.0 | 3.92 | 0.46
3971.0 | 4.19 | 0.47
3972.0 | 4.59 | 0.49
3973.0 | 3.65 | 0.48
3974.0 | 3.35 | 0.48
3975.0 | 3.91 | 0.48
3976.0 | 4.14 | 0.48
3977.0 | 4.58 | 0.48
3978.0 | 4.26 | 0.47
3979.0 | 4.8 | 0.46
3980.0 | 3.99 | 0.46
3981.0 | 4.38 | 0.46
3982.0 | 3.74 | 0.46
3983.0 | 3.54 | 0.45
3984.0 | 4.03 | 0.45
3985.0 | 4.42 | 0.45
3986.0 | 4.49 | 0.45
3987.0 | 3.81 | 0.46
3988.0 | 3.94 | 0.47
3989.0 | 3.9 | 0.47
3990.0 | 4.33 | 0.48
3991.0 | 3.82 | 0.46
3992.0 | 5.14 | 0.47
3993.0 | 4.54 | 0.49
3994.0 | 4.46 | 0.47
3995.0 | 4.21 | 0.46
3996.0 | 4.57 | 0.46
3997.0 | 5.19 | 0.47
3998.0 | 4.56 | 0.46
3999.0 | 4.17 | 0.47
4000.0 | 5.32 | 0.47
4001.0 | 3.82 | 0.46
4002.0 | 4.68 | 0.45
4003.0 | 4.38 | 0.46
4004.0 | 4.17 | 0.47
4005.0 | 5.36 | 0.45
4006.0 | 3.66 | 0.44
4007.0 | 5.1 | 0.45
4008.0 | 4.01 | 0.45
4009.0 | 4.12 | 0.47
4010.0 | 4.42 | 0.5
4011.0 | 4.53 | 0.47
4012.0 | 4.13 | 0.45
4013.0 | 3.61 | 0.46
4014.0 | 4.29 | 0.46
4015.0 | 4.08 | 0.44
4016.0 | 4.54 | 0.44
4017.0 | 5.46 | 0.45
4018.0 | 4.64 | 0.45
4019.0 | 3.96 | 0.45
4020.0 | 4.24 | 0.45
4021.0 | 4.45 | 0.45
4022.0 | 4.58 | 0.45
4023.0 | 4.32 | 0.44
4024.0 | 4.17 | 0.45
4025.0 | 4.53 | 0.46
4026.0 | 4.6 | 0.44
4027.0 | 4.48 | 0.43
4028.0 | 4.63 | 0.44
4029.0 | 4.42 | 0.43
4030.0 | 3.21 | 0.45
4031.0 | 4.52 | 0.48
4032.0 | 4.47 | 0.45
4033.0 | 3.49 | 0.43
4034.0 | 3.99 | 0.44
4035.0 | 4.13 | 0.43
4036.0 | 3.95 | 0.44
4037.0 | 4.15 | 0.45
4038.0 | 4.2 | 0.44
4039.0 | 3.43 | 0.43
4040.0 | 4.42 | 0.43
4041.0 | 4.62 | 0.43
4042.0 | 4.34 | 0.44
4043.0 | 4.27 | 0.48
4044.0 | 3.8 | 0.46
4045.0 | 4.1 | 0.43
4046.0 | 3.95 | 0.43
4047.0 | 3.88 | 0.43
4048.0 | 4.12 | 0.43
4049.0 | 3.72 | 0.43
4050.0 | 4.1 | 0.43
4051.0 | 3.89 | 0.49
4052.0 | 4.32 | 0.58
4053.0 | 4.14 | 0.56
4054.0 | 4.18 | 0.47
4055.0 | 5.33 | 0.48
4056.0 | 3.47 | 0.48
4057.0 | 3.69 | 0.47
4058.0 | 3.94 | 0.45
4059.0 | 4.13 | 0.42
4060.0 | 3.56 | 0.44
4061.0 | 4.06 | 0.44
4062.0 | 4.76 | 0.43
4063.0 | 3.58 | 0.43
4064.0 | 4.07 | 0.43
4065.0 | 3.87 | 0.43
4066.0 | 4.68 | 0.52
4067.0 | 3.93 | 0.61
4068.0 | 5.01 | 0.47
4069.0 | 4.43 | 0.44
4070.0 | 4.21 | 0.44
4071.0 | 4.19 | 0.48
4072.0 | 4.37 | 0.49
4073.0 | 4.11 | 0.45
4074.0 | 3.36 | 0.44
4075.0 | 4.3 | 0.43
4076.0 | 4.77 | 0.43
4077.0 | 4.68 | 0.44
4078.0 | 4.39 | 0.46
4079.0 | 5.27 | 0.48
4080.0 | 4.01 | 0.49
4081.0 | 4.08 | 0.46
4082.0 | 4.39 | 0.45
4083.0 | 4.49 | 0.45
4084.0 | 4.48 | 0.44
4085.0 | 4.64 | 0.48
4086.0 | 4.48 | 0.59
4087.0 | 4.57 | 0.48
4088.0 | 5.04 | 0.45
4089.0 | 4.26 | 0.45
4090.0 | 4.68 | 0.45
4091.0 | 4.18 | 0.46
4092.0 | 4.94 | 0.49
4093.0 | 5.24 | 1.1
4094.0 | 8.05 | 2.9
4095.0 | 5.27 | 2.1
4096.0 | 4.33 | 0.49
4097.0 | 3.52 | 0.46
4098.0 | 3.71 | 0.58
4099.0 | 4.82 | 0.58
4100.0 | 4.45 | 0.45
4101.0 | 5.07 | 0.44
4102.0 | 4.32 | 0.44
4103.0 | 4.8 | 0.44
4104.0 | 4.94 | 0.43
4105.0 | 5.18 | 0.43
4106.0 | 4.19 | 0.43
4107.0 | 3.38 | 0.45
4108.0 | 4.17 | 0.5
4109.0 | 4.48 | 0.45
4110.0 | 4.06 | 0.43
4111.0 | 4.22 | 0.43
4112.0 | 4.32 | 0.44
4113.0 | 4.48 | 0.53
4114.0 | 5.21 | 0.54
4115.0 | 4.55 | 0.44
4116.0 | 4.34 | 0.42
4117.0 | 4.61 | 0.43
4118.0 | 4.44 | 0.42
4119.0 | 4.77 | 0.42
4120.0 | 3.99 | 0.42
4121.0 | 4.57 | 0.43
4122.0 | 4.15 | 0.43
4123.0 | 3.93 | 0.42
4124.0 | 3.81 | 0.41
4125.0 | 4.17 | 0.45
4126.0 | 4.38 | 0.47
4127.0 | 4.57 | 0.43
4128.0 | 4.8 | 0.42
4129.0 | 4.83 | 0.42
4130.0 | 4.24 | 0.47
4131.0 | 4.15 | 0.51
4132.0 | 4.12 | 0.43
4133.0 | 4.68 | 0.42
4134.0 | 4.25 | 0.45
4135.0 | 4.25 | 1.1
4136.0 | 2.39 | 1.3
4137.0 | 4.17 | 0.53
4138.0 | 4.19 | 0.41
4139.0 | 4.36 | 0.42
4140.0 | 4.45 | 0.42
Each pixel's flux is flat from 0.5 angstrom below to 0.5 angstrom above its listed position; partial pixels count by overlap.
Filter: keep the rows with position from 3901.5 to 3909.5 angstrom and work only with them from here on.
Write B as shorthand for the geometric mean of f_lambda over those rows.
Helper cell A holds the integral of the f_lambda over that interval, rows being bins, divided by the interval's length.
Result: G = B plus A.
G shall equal 8.7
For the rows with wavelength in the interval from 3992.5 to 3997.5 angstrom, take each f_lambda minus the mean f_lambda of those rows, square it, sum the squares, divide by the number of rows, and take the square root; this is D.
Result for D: 0.32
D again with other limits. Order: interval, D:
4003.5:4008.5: 0.66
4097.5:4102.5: 0.47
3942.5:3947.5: 0.53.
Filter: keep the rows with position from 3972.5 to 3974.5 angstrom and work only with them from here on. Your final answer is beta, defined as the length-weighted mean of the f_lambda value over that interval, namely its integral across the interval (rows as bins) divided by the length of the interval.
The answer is 3.50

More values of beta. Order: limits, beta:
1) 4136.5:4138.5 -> 4.18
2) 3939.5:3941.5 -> 5.00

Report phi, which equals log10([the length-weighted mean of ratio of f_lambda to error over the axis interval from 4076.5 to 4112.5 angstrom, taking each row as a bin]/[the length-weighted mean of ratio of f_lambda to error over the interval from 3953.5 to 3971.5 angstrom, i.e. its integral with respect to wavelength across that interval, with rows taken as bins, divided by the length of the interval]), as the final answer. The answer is 0.01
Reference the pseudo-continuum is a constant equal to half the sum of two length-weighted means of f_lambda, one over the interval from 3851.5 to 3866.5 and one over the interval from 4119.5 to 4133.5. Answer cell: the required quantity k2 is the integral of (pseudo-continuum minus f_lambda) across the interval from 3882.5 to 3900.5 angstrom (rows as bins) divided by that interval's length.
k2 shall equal 0.1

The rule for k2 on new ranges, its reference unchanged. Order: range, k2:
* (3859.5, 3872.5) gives -0.6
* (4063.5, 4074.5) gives 0.5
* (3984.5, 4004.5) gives 0.3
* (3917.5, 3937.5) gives 0.4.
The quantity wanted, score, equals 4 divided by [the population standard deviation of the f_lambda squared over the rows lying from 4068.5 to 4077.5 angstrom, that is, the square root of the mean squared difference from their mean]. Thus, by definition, 1.29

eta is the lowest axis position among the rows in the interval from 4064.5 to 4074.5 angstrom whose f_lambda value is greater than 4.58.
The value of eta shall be 4066.0 angstrom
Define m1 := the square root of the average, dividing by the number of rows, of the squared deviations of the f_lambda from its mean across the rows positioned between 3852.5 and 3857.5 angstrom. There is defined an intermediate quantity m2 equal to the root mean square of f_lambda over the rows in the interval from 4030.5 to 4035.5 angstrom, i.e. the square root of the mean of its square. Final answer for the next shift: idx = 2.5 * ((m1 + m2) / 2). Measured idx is 5.7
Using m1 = 0.46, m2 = 4.14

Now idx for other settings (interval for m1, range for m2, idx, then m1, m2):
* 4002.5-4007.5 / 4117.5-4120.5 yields 6.3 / 0.62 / 4.41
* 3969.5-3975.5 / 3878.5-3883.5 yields 6.5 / 0.39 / 4.83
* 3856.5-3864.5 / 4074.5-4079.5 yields 6.7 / 0.68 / 4.69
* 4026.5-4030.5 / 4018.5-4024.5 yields 6.1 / 0.57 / 4.29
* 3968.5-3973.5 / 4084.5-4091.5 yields 6.2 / 0.42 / 4.56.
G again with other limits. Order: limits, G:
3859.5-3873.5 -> 10.5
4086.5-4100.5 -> 9.5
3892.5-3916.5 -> 8.9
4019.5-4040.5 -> 8.4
